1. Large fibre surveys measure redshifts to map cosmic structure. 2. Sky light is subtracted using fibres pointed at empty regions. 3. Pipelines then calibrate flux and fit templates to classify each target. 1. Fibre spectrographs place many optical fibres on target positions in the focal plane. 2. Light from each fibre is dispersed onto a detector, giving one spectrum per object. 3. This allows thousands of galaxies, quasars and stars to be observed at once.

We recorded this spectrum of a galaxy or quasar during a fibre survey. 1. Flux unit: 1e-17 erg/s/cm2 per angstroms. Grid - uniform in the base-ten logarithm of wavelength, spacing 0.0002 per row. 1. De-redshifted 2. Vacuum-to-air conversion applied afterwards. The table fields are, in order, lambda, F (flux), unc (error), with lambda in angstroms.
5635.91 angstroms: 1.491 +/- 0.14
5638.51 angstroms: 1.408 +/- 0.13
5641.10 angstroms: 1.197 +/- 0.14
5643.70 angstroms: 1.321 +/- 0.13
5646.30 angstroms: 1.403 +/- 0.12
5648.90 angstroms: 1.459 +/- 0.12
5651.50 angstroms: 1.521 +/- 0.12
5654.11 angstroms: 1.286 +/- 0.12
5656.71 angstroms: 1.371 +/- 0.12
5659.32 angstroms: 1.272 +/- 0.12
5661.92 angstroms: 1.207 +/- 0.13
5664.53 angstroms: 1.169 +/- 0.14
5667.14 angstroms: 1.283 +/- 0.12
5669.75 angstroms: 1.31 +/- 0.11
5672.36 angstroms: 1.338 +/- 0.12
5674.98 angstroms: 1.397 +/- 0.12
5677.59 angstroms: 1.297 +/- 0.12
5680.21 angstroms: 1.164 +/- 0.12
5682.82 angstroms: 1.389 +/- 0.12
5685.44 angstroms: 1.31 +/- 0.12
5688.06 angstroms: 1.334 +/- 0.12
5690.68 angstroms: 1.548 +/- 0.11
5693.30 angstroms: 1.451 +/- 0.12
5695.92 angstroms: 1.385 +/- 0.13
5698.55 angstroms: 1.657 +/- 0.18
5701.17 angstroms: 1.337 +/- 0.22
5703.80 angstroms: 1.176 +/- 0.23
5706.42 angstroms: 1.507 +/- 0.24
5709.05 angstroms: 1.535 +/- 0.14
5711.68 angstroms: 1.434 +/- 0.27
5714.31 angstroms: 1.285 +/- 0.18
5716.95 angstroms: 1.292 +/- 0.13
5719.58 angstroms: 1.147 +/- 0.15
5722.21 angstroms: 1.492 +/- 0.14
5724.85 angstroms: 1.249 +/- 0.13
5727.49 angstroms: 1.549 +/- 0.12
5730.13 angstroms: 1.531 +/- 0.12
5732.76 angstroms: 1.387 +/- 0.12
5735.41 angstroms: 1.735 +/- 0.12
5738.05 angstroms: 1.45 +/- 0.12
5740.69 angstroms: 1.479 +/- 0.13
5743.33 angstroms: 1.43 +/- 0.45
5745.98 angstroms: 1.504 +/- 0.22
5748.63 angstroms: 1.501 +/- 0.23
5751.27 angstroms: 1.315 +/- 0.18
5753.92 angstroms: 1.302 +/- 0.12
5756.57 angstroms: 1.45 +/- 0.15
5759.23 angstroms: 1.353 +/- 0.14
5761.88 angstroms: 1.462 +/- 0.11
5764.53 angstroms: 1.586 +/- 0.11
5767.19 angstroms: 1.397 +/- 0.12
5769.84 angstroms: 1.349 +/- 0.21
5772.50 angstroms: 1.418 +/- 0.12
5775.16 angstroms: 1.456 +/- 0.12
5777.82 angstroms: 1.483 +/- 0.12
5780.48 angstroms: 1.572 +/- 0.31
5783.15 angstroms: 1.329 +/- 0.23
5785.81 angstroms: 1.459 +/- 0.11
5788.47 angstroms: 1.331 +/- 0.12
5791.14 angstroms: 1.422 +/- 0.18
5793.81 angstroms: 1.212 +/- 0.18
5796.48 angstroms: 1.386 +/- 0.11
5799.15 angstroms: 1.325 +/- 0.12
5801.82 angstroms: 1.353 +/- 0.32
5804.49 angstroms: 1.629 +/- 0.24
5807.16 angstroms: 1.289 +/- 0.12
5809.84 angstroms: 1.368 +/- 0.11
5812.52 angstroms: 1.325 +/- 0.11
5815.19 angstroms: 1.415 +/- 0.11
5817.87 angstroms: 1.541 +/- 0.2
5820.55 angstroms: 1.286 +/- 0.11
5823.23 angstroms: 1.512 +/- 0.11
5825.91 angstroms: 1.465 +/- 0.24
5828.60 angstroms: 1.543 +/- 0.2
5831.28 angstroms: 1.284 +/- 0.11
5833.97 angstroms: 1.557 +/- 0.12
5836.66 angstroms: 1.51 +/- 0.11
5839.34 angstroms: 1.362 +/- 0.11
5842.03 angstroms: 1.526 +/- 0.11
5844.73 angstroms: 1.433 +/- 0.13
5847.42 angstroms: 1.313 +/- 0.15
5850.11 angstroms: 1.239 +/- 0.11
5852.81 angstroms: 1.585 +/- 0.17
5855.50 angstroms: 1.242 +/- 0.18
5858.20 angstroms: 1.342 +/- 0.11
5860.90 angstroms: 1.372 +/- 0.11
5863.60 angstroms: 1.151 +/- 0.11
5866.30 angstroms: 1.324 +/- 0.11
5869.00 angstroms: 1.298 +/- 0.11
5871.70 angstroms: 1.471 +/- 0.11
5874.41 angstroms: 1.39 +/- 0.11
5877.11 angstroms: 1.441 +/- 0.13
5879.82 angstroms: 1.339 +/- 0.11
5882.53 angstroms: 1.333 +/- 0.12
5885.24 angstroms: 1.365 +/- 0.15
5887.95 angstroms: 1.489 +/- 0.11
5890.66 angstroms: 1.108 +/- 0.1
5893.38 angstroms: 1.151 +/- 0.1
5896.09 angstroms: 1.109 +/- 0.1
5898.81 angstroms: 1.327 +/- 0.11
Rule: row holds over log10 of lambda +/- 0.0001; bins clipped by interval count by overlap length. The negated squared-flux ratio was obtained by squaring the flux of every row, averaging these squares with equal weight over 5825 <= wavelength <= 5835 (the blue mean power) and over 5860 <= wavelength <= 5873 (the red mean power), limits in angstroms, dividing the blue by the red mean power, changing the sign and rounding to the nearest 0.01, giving -1.22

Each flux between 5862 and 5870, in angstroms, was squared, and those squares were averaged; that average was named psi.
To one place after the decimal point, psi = 1.6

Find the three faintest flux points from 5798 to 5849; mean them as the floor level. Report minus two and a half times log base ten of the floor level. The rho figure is -0.27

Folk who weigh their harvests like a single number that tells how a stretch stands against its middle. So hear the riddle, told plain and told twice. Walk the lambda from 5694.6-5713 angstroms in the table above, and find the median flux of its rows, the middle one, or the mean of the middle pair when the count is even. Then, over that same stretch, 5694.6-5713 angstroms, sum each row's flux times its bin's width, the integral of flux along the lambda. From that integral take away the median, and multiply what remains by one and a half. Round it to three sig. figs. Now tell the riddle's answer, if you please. 37.4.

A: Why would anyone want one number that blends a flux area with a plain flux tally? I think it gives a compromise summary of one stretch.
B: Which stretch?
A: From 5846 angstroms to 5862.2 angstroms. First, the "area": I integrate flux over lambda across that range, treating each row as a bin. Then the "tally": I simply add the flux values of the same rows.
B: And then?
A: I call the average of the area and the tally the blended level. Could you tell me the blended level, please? 15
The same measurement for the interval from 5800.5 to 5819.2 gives 18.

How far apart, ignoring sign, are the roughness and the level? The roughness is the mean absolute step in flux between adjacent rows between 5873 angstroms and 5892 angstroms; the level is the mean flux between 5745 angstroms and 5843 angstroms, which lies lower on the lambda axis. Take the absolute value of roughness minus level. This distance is 1.30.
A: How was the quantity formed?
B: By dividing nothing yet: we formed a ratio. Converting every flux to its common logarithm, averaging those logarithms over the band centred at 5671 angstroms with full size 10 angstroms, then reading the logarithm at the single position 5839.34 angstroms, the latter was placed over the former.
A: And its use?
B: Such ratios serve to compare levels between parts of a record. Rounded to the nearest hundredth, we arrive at 1.08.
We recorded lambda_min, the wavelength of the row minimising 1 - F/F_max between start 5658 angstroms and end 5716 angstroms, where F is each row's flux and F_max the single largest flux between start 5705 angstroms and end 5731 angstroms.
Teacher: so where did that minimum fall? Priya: 5698.55 angstroms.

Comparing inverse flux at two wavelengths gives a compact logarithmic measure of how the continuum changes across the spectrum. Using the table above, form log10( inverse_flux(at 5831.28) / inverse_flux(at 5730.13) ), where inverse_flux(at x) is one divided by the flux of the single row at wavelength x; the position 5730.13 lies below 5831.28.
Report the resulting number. 0.076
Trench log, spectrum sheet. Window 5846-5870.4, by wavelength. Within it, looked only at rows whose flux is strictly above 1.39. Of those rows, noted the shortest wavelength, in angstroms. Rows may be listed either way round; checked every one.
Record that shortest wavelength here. 5852.81 angstroms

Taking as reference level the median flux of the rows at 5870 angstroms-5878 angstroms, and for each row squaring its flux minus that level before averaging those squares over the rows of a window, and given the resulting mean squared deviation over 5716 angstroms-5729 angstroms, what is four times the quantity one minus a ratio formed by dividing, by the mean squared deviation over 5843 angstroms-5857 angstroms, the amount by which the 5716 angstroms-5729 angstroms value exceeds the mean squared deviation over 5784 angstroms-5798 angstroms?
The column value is 1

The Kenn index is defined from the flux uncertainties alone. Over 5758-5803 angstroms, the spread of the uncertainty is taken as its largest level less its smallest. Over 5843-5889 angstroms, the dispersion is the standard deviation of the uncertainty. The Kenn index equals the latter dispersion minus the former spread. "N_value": -0.187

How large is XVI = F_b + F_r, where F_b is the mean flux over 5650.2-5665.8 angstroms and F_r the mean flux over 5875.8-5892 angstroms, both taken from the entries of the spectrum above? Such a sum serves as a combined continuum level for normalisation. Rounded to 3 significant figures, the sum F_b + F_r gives 2.65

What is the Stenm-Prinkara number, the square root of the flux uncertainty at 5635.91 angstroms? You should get 0.374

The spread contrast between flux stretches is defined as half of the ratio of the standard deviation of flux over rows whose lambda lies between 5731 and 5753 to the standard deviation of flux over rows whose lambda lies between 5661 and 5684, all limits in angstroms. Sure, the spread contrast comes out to 0.70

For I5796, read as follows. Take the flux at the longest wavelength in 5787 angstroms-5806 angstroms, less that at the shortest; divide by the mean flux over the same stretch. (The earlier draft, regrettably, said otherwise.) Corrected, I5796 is 0.22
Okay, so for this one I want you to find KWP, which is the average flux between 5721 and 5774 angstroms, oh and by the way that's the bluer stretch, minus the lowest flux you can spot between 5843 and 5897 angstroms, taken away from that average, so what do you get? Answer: 0.339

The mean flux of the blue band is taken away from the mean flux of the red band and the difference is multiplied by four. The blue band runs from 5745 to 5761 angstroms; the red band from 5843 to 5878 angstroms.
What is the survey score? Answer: -0.20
